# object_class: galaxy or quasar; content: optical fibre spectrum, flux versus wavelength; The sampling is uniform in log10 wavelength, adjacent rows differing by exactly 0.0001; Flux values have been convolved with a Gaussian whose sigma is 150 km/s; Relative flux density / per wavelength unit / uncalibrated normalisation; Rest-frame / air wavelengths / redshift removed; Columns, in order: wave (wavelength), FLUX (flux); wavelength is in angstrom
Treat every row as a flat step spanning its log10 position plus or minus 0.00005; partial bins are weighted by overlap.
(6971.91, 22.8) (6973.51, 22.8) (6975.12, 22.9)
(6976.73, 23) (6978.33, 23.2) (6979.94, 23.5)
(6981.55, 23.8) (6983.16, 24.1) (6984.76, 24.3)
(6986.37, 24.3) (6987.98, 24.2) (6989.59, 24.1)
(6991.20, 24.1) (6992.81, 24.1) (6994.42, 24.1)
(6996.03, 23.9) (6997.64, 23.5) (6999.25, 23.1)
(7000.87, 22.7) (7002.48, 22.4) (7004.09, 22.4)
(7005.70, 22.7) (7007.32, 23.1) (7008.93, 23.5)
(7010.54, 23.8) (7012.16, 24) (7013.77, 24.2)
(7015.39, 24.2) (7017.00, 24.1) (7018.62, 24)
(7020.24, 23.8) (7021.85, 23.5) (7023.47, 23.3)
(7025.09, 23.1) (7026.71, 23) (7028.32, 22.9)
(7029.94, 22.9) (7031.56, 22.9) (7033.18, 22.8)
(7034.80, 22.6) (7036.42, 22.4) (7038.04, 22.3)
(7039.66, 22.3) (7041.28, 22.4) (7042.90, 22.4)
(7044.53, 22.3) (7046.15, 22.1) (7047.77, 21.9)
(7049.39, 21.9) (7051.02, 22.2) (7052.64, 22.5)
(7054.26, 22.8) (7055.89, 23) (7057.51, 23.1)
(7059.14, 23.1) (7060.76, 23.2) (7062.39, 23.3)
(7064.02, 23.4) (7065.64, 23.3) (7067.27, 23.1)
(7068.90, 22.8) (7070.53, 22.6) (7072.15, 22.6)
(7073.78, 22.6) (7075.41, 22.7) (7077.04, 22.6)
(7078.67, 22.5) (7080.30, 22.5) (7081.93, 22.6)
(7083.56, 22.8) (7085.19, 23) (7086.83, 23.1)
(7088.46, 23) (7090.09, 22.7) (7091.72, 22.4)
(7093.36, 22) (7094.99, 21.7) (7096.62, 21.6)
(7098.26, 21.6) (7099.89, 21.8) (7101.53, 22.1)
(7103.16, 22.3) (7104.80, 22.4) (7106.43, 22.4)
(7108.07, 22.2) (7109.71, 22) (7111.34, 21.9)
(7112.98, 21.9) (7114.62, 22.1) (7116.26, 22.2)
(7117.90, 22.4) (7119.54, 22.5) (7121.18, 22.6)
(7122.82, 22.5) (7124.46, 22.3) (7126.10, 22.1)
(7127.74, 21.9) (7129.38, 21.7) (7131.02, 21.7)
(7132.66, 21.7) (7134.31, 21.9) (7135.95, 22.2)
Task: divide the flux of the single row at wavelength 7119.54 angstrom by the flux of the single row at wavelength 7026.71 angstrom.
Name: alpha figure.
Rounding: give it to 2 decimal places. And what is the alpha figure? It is 0.98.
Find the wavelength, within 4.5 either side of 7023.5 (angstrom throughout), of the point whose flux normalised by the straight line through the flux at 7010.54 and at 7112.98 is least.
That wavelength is 7026.71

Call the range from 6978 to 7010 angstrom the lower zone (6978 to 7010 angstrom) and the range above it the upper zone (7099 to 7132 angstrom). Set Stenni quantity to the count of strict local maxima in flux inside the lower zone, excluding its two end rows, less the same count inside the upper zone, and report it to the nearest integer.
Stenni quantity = -1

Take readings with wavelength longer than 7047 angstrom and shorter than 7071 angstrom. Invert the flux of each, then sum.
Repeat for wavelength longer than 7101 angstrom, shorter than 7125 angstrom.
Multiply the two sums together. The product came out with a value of 0.443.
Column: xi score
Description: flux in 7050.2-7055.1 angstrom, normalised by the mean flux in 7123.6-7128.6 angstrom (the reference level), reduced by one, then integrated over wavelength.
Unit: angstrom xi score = 0.09 angstrom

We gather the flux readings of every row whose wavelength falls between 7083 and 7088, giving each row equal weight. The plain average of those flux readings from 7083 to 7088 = 23.0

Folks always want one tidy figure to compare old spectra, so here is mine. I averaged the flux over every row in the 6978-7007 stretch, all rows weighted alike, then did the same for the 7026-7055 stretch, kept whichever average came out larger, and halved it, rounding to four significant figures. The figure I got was 11.79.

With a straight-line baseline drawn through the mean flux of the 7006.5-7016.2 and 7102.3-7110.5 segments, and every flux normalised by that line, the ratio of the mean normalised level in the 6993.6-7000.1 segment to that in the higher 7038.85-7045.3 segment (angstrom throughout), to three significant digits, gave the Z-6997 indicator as 1.03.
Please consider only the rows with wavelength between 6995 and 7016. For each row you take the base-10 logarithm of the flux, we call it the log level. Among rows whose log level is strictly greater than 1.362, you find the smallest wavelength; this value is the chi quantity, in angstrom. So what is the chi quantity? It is 6996.03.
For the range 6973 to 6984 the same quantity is 6978.33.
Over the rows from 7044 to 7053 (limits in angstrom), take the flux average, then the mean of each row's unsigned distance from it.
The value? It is 0.18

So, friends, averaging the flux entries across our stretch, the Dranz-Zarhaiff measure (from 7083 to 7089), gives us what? 23.0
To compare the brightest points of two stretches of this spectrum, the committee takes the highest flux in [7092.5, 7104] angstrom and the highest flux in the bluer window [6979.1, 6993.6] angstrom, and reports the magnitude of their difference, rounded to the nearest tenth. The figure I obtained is 2.0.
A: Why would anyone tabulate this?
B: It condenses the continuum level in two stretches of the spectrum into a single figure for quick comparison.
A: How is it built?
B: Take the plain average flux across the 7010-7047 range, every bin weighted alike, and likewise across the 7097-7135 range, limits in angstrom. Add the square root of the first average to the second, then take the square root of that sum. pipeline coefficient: 5.19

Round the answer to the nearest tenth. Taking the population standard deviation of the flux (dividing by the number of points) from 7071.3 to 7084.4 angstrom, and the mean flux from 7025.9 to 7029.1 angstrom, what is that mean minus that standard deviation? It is 22.9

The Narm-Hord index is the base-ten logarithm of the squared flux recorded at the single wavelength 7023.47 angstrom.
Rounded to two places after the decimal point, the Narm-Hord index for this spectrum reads 2.73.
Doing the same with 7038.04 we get 2.70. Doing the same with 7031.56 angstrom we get 2.72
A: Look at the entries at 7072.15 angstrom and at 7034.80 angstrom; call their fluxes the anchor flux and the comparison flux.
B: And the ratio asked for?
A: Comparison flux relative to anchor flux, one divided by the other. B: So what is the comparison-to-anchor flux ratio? 1.00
